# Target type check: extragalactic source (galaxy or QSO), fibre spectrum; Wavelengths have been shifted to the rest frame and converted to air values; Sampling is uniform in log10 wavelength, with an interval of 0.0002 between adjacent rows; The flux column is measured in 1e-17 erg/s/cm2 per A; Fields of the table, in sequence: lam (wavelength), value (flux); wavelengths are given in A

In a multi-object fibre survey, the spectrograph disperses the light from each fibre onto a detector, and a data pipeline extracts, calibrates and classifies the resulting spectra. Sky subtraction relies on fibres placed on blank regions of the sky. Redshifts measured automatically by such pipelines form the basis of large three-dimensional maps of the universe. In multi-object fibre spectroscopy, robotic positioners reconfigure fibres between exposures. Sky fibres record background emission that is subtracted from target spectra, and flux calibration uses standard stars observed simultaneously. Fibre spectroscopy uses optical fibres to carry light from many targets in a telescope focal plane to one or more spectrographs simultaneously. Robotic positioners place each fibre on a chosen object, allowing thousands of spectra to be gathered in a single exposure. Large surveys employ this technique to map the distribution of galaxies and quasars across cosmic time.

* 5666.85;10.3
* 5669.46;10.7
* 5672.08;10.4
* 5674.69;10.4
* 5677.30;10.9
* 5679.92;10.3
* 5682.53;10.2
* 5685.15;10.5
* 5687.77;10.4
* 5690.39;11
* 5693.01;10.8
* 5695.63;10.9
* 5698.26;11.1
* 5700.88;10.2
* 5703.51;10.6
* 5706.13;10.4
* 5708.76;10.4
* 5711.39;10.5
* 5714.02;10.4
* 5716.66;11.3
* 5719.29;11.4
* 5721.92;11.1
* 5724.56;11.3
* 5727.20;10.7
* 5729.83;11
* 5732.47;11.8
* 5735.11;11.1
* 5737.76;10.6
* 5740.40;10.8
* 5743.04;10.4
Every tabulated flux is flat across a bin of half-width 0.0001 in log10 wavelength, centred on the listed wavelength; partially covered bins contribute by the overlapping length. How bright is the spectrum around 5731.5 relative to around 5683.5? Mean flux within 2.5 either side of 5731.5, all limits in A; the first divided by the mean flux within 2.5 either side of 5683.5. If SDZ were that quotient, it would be 1.10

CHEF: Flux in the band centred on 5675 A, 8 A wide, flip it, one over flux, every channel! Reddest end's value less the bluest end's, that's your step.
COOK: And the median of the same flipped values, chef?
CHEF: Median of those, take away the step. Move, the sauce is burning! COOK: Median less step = 0.101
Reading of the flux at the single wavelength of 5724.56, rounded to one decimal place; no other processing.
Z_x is 11.3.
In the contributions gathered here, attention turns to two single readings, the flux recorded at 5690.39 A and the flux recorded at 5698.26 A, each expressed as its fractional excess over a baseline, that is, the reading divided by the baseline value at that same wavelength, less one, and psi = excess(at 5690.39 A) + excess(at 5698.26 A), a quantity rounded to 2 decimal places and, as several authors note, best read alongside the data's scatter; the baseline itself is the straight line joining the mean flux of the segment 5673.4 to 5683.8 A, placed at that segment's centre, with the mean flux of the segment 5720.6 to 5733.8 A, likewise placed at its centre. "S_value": 0.07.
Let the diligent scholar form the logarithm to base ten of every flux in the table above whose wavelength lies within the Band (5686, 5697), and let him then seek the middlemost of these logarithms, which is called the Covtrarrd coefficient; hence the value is 1.035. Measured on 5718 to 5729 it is 1.049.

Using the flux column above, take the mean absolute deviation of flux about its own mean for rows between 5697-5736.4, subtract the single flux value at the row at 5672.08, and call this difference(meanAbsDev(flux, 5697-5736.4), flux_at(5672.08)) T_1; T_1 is -10.00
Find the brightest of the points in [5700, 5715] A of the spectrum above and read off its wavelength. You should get 5703.51 A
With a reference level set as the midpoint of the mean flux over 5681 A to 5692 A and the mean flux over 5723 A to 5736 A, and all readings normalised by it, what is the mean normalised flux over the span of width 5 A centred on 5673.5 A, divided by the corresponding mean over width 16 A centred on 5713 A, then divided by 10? 0.0969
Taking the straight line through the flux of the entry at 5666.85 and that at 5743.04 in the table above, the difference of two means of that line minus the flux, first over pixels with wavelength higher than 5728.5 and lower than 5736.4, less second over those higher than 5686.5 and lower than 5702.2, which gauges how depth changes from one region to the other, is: -0.52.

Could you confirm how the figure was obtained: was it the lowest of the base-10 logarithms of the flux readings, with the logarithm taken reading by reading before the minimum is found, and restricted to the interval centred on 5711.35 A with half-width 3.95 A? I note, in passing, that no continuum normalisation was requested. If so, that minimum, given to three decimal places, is 1.017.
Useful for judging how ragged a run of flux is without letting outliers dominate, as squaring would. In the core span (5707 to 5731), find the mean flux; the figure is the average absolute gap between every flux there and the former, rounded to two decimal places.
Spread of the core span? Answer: 0.36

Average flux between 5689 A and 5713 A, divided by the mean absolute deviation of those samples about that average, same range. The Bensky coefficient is 41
